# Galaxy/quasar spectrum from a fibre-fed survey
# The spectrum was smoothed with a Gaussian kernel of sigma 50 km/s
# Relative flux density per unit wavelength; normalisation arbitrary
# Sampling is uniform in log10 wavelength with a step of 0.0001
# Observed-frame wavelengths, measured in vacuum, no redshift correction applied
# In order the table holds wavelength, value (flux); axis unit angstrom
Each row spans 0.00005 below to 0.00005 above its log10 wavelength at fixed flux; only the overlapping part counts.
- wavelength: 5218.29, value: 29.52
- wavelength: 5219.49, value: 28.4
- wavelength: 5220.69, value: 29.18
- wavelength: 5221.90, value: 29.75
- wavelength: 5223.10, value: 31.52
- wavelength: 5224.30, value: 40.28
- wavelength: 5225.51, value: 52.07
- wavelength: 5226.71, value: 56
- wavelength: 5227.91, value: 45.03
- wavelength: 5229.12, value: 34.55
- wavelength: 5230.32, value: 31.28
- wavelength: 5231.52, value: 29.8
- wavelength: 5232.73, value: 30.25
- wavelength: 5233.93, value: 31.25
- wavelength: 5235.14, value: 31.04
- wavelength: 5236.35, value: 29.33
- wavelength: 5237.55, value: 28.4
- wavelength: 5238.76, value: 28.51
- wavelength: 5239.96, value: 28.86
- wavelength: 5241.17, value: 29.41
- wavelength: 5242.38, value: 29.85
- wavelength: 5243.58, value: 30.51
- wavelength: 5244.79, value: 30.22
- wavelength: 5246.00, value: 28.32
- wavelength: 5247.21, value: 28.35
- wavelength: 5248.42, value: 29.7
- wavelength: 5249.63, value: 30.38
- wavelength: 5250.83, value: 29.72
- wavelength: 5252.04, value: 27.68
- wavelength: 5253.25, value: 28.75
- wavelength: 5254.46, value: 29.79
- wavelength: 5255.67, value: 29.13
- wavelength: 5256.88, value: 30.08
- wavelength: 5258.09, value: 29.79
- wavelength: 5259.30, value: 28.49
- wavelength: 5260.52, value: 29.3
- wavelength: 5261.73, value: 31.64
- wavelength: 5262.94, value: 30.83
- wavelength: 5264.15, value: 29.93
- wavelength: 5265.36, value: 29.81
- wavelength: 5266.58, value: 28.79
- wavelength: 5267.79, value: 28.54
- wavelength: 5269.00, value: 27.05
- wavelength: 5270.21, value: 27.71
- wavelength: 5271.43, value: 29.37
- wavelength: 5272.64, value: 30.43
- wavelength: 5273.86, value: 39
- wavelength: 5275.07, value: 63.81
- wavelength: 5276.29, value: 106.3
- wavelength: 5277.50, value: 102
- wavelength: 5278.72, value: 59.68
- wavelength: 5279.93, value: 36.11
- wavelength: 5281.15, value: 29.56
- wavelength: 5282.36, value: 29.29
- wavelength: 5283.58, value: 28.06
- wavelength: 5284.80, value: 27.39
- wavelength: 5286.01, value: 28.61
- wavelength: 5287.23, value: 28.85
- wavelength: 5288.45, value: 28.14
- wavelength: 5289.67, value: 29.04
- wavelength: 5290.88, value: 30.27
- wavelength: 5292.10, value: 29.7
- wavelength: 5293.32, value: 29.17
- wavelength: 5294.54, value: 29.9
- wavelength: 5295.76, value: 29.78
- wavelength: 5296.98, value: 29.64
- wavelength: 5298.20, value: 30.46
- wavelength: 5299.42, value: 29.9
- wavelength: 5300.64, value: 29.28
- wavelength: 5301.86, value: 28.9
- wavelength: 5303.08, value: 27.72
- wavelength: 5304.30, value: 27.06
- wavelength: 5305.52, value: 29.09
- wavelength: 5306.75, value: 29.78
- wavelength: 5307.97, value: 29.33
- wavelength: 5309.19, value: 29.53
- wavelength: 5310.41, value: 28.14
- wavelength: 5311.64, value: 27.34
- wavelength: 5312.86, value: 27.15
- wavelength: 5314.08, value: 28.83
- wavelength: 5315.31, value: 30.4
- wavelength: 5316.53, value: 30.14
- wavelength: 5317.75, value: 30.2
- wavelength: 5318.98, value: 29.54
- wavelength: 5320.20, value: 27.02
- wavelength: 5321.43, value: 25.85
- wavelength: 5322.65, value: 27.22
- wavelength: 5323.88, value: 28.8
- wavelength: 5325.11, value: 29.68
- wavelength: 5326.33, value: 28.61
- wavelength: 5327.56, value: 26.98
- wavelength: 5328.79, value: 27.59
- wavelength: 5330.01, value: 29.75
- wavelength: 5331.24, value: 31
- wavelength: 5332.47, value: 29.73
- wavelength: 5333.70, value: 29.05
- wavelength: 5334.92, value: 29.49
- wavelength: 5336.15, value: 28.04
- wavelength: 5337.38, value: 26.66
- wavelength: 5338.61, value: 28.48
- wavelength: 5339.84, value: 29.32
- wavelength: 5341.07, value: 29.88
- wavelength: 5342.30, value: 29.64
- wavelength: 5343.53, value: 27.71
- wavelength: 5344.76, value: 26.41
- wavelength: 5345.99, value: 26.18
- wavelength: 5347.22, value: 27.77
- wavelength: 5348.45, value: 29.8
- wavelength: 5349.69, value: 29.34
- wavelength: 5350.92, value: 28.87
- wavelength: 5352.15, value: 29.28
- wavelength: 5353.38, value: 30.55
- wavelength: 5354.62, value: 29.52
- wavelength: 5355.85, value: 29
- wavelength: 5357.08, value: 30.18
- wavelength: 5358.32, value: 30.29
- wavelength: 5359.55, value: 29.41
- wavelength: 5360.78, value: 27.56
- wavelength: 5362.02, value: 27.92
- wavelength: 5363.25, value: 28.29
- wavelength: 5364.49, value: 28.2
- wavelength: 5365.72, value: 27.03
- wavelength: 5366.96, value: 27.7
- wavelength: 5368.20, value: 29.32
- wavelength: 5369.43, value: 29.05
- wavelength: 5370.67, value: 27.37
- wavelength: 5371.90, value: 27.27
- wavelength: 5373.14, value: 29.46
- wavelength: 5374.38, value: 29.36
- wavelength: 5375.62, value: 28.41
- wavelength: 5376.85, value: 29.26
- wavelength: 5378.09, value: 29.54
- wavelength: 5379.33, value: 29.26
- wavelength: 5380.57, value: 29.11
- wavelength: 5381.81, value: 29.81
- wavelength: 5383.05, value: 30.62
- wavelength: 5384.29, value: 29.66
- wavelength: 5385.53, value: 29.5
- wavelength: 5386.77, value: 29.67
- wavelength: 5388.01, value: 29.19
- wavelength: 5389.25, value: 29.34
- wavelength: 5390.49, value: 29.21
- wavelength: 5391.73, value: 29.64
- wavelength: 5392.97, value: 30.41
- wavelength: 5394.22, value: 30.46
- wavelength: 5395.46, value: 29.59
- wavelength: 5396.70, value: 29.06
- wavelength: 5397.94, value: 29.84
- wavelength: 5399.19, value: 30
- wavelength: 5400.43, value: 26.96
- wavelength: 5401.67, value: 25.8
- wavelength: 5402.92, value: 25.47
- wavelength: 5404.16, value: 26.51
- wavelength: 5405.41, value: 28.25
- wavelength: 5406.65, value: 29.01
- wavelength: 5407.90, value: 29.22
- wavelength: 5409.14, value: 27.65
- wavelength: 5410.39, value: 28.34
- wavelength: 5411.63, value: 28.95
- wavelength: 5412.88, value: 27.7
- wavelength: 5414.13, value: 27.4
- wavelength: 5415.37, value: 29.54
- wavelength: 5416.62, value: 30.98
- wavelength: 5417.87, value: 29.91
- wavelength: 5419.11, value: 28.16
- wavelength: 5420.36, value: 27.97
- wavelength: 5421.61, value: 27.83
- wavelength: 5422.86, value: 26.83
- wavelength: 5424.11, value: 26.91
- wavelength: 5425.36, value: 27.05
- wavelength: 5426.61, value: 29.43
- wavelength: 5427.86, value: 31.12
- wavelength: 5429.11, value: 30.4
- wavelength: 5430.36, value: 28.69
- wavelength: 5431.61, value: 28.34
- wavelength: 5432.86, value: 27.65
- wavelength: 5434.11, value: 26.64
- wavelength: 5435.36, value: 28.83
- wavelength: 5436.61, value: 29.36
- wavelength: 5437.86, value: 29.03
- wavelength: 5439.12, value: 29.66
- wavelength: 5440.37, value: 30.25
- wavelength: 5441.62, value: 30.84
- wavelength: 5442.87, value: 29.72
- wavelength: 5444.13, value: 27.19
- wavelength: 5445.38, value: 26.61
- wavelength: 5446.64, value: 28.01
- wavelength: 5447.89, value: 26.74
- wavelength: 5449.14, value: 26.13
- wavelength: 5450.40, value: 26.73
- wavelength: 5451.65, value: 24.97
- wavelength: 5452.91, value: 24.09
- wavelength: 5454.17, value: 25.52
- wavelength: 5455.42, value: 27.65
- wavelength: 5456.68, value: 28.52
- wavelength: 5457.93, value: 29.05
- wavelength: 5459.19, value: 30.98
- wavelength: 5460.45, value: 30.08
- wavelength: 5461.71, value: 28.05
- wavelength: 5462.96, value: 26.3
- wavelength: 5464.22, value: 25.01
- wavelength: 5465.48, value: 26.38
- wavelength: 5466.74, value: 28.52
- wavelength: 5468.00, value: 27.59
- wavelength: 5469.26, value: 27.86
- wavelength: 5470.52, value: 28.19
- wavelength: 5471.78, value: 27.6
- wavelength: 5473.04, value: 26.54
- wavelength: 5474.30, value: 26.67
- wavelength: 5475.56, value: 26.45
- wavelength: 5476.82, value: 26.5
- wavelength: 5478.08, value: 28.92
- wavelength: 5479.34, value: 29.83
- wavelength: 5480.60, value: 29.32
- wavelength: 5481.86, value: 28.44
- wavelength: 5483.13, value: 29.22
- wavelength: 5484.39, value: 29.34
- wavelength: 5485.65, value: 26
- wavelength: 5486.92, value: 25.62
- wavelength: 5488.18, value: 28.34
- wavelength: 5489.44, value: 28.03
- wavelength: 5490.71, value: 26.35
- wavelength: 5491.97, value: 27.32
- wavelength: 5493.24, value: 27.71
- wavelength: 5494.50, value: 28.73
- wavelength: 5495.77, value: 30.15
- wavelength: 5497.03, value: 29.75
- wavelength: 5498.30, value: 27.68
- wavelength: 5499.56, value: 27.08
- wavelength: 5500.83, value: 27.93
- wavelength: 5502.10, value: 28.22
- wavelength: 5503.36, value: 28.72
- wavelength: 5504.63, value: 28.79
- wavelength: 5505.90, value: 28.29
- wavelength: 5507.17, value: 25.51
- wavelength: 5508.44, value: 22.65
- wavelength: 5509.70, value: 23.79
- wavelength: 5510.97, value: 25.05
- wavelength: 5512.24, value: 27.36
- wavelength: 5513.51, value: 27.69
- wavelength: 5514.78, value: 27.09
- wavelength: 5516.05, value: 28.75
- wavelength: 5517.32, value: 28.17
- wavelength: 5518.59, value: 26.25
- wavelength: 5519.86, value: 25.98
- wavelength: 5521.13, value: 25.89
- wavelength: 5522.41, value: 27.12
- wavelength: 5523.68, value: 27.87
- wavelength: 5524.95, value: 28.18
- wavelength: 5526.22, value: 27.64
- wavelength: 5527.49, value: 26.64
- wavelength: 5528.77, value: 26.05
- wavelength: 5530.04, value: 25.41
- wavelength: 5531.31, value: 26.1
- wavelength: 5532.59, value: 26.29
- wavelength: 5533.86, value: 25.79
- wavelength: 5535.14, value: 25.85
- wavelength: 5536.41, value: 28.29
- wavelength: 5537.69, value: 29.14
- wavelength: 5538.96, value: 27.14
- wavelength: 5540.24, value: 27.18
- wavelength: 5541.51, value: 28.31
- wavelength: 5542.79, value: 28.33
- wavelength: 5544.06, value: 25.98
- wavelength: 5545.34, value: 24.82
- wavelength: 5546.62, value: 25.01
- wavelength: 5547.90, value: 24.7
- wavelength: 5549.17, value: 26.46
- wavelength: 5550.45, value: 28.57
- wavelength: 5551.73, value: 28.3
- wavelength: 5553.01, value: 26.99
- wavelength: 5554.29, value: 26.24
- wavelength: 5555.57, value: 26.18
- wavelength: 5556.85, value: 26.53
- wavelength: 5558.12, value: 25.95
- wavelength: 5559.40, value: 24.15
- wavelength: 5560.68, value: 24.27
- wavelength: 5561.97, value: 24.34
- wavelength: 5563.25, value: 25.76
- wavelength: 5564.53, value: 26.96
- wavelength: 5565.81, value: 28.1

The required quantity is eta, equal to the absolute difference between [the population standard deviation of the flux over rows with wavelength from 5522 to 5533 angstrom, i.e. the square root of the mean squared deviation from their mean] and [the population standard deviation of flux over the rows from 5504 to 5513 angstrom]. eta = 1.3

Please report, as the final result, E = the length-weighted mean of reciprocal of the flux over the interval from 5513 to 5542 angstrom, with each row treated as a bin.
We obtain 0.0370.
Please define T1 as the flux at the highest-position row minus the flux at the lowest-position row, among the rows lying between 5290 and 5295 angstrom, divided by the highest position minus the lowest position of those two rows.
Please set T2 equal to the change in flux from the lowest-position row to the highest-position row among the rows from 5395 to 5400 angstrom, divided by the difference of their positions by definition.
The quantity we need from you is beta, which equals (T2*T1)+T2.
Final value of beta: 0.10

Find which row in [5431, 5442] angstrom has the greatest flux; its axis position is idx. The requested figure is 5441.62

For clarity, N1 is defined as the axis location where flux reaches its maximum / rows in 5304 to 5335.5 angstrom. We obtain 5331.24 angstrom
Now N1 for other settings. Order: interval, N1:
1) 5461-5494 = 5479.34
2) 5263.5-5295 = 5276.29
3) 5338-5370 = 5353.38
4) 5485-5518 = 5495.77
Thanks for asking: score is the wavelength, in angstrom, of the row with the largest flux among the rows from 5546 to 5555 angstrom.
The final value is 5550.45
